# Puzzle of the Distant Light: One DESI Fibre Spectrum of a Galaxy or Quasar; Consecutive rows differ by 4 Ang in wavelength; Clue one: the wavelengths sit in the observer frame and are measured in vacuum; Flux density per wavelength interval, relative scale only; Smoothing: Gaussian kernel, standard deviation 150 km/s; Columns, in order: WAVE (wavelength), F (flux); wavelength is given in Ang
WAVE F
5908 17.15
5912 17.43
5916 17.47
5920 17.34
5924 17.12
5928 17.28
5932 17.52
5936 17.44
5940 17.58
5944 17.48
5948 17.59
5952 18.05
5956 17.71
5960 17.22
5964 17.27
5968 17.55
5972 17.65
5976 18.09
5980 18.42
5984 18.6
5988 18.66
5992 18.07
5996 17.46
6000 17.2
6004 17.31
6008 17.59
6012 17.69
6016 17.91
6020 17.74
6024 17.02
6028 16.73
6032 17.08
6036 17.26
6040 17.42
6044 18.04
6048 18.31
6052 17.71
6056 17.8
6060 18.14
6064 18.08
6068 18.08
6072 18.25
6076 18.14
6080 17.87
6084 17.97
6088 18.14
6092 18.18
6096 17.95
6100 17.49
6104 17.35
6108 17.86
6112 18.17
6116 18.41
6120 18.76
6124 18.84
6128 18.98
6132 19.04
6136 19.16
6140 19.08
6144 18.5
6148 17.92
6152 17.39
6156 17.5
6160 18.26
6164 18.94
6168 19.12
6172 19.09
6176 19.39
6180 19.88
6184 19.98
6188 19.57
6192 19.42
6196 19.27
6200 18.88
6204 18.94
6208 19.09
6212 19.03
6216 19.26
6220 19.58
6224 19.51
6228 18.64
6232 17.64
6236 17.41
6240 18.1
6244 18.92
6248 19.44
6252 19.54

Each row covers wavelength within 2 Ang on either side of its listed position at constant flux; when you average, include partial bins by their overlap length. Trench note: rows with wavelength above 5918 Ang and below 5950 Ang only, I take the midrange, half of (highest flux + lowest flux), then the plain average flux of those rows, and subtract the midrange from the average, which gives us 0.064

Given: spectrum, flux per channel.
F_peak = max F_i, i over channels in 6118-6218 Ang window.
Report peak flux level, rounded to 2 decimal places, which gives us 19.98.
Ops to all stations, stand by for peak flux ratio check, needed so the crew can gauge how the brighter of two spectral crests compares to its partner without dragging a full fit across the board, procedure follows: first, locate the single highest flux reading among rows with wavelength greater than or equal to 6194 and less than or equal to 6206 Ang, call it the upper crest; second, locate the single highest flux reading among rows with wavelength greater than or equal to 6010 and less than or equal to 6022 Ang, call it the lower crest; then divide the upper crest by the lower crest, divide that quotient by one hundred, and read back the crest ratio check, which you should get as 0.0108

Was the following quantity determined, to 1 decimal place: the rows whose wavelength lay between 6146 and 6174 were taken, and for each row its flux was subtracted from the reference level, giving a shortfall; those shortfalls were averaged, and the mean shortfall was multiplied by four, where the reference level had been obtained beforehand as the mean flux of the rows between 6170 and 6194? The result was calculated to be 5.0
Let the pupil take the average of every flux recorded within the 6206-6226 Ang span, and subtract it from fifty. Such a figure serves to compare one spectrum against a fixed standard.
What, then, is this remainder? 30.7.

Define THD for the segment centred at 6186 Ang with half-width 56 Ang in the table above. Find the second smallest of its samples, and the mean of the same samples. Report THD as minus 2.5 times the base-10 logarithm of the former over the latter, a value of 0.086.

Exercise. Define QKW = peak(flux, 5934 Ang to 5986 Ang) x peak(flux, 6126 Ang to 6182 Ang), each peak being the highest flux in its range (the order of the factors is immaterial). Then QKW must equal 370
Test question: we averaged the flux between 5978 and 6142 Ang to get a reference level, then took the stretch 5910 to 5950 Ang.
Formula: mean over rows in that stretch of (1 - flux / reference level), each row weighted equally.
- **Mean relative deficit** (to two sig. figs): 0.032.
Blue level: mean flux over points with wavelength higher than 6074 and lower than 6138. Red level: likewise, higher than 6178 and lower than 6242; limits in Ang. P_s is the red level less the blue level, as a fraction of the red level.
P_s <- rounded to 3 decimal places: 0.039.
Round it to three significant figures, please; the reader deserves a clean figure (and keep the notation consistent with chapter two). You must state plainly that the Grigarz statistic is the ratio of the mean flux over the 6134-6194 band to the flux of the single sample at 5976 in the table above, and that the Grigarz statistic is 1.04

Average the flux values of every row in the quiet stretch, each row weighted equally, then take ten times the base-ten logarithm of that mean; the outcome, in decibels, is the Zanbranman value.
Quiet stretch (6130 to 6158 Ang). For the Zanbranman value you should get 12.6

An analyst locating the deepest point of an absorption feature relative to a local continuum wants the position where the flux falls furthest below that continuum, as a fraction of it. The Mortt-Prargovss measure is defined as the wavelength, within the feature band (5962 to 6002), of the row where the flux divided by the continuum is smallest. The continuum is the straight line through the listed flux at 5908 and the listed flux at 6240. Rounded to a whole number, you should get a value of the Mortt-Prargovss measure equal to 6000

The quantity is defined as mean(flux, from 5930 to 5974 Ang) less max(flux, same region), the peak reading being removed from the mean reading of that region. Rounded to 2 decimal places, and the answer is -0.50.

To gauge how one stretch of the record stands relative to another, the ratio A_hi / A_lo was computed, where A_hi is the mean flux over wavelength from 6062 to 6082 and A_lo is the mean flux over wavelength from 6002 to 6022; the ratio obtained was 1.02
